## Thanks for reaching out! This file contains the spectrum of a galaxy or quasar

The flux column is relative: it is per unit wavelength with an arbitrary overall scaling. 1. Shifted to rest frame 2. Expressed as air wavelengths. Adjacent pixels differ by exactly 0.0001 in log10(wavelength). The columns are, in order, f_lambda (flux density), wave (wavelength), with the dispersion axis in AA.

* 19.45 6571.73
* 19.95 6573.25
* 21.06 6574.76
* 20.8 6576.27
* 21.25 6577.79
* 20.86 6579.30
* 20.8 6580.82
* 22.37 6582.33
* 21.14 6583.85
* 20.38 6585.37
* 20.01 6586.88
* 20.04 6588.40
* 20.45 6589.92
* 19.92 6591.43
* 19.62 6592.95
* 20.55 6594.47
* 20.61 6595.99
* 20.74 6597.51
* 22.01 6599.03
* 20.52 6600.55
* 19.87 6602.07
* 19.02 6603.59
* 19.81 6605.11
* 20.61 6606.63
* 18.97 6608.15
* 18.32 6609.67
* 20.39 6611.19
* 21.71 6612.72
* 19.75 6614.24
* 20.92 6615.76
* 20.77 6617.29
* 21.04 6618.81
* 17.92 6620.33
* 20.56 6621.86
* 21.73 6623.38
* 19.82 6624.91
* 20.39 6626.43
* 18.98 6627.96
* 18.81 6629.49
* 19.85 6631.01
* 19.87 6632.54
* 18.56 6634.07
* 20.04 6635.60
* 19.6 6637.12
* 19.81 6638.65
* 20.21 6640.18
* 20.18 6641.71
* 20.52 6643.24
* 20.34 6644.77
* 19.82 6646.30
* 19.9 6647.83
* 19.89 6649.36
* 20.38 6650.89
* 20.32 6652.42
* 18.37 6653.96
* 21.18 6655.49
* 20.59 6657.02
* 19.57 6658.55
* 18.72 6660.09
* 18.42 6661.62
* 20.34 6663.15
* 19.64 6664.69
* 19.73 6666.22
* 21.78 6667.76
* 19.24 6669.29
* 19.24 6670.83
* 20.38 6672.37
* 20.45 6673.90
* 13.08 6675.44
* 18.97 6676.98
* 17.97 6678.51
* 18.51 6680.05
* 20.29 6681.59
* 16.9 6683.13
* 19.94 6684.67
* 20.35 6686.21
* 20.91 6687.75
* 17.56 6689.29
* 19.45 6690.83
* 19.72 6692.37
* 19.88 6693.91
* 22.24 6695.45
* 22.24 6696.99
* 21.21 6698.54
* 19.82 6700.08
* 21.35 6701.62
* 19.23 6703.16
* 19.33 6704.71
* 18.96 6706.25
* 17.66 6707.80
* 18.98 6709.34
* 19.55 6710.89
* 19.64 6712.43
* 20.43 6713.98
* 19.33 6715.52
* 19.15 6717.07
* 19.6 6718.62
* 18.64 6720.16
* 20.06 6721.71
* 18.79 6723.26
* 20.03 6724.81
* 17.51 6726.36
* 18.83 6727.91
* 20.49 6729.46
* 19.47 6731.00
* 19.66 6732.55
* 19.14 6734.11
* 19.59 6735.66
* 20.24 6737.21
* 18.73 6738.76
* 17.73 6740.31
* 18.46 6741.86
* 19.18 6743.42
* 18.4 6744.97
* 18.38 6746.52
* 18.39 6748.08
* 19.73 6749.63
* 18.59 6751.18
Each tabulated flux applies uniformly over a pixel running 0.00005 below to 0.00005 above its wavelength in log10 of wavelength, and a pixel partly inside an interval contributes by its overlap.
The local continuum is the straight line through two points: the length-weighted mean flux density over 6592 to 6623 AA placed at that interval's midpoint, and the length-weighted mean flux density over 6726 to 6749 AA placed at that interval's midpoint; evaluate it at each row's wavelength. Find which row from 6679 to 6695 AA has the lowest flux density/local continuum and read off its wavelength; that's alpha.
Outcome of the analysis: 6683.13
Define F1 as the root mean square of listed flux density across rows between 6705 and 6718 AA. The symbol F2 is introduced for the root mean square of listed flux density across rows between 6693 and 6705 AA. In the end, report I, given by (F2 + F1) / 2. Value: 20.0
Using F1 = 19.2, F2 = 20.7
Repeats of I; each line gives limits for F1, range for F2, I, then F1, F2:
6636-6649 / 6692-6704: 20.4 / 20.0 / 20.7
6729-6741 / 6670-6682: 19.1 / 19.4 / 18.7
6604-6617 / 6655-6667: 19.9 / 20.1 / 19.8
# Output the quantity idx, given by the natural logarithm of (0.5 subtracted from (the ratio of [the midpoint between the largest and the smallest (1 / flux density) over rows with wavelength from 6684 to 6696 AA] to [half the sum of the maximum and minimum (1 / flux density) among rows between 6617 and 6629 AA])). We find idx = -0.69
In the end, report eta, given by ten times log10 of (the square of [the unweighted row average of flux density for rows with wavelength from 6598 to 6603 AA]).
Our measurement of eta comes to 26.4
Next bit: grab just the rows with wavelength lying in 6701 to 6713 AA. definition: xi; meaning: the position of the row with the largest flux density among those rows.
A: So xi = 6701.62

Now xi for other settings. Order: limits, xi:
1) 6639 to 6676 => 6667.76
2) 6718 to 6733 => 6729.46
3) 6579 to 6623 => 6582.33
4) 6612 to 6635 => 6623.38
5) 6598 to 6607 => 6599.03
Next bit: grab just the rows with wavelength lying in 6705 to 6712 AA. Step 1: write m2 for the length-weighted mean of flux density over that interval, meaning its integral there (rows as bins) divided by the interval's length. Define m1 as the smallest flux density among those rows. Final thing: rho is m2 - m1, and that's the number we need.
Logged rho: 1.2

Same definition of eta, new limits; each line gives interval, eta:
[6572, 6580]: 26.4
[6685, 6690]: 25.8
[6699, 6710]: 25.7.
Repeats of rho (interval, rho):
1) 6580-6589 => 0.8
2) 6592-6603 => 0.9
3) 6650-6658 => 1.8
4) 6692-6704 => 1.5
